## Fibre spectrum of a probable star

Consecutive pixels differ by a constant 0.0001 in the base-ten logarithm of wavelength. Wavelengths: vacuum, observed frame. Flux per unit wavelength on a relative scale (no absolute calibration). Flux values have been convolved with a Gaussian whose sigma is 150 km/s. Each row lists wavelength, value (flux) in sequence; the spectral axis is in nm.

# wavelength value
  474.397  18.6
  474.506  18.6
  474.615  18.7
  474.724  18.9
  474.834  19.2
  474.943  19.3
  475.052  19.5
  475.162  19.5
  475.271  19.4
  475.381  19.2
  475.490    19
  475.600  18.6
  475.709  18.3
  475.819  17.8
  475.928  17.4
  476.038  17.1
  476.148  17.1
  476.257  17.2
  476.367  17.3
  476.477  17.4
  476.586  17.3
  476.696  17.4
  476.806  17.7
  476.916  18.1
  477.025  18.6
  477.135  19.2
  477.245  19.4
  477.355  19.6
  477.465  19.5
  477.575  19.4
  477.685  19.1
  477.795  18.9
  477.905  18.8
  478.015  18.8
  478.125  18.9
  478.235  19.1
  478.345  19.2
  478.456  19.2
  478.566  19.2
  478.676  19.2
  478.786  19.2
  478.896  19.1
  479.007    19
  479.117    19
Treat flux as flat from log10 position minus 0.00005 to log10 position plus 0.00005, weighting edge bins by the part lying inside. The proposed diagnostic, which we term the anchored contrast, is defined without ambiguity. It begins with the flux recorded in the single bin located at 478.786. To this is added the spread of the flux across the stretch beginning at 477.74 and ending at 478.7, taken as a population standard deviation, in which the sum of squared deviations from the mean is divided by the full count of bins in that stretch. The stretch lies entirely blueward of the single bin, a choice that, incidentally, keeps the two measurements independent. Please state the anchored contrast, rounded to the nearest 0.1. 19.4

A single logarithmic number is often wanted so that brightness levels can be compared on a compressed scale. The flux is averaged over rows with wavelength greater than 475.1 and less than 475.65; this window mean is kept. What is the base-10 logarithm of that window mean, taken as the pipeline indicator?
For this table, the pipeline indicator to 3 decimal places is 1.282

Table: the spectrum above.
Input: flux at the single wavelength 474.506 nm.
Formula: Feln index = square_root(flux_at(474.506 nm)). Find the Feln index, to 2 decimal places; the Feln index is 4.31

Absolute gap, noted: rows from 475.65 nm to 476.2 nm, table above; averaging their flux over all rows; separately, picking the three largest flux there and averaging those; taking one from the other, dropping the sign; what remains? 0.29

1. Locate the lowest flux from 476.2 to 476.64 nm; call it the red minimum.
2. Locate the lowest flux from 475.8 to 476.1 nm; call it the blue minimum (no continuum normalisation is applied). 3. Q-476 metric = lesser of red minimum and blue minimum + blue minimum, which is 34.2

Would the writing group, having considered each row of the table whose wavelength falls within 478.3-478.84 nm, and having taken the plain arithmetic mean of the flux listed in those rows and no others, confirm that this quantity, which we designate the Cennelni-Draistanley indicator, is 19.2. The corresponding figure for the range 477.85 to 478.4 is 19.0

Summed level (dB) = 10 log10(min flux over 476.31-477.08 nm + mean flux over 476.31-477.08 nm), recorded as 15.4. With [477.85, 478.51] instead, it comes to 15.8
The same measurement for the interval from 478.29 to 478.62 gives 15.8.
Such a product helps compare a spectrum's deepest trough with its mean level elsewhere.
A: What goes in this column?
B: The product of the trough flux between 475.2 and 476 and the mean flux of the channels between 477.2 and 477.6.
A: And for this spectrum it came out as 339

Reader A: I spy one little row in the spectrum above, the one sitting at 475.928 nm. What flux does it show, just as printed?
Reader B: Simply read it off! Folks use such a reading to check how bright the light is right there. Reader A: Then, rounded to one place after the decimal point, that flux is 17.4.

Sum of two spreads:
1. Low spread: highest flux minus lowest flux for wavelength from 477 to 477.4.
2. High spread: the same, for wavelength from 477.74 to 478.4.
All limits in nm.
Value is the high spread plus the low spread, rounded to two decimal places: 1.40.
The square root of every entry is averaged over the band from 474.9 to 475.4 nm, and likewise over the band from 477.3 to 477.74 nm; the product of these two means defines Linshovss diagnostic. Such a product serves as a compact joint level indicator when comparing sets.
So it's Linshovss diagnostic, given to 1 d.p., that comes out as 19.4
